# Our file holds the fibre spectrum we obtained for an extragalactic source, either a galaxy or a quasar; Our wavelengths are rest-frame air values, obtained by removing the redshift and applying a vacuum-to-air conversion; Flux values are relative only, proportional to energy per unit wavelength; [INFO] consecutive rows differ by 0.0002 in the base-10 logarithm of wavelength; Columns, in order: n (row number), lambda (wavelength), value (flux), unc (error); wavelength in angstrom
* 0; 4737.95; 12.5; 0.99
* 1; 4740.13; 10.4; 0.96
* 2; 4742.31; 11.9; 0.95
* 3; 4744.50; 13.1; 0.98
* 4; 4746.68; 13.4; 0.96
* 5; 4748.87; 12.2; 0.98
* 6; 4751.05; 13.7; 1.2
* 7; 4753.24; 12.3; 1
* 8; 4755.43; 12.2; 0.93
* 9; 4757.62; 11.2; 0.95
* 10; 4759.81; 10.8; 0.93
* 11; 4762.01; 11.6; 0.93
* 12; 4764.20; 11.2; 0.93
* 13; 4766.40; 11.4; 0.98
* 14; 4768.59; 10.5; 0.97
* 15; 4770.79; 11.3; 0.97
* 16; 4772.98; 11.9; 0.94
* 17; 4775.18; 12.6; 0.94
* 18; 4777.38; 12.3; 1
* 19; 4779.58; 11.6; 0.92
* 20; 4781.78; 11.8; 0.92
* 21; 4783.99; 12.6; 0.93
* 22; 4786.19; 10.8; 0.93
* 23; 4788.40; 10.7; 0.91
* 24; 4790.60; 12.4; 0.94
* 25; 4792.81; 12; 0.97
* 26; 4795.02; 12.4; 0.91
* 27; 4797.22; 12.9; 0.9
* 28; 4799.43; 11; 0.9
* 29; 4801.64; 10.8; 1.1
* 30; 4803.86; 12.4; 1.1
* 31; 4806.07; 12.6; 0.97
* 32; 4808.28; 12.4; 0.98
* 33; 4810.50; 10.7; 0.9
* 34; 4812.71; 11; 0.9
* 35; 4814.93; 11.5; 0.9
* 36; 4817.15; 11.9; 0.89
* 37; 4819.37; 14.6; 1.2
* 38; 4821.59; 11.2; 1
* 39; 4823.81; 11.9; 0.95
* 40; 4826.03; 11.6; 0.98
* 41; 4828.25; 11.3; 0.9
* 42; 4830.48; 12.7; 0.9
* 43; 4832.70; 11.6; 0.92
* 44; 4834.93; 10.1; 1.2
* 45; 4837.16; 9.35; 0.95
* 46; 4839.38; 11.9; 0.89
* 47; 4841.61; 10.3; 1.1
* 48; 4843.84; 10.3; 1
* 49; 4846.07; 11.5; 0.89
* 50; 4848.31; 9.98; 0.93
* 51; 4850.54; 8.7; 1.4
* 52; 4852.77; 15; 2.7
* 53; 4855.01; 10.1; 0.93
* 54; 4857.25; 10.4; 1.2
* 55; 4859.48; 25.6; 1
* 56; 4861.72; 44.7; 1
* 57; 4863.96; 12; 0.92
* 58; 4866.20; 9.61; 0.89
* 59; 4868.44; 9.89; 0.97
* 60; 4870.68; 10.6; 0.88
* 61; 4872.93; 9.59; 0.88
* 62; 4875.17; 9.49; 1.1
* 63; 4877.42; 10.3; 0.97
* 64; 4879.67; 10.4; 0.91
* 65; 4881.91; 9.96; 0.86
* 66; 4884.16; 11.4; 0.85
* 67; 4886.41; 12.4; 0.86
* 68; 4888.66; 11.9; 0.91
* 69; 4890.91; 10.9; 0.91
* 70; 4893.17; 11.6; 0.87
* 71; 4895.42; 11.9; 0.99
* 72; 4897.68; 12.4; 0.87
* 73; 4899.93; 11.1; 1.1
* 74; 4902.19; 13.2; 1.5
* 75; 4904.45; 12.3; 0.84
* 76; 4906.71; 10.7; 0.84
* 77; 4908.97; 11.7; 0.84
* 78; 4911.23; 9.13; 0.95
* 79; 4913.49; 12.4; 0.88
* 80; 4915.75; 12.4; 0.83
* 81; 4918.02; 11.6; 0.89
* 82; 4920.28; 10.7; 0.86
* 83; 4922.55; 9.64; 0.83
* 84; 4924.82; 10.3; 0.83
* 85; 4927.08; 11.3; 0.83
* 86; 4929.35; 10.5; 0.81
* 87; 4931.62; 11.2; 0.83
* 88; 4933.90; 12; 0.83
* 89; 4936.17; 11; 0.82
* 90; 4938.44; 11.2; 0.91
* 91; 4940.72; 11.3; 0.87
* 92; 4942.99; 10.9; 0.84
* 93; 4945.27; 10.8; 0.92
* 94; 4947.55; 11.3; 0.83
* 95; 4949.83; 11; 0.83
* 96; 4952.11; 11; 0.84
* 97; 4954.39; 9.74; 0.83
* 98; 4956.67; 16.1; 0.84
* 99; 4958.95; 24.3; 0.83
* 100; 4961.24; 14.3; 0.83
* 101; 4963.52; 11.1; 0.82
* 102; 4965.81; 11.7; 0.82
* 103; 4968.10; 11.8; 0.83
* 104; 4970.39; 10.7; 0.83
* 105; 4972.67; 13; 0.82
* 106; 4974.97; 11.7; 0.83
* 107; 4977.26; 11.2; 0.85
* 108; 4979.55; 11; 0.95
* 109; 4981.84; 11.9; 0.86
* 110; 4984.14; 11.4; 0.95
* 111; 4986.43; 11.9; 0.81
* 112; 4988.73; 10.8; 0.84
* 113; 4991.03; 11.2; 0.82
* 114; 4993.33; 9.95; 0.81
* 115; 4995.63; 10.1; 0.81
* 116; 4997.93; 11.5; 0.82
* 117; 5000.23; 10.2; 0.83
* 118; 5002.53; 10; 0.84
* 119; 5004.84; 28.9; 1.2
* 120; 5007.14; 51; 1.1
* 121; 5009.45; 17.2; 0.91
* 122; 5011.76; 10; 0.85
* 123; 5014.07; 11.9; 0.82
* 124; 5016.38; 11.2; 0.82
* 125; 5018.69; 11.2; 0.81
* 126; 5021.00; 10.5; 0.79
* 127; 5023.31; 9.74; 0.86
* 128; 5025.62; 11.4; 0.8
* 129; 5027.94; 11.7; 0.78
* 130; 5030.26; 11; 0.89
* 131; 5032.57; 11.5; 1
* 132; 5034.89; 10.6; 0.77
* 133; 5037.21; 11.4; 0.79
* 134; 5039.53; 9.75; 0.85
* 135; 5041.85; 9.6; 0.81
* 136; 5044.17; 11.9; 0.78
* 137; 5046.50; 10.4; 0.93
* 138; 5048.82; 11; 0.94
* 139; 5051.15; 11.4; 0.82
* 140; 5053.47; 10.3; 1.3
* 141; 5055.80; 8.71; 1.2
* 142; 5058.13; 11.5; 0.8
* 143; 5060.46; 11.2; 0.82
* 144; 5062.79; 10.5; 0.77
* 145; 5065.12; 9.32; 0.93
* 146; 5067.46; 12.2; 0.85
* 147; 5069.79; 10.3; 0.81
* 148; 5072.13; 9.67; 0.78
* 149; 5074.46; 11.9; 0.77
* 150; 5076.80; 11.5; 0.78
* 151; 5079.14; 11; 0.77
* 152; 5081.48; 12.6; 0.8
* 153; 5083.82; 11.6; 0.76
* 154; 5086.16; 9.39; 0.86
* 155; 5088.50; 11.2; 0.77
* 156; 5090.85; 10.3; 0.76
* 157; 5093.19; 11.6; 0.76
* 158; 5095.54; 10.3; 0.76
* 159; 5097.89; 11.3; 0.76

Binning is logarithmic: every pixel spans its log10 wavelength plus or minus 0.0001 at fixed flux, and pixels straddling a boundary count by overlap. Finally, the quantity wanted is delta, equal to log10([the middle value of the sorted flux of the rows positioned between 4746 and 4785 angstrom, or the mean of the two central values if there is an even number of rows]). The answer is 1.07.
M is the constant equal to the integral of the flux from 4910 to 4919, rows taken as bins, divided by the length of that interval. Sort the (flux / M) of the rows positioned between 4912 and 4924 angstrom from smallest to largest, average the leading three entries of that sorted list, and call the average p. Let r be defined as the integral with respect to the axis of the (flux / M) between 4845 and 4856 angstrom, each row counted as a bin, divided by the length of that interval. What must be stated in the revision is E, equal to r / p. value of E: 1.04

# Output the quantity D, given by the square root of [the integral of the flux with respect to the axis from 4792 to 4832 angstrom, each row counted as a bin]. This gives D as 21.9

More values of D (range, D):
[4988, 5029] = 24.3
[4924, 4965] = 22.4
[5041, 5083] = 21.3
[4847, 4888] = 23.4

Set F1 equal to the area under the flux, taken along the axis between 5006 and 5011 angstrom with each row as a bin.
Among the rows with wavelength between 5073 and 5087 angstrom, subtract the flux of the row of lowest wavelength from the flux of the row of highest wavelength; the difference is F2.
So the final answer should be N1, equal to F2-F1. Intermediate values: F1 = 161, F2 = -2.5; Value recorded -163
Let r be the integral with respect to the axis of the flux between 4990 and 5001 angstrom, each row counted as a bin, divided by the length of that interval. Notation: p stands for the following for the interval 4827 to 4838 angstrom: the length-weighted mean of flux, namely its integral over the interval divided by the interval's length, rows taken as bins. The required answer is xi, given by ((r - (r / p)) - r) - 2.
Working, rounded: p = 11.1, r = 10.6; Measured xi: -2.96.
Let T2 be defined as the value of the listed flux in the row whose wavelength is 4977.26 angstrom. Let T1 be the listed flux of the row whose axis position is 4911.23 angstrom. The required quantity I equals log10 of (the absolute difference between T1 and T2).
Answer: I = 0.32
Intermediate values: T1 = 9.13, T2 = 11.2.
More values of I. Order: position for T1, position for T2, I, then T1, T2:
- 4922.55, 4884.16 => 0.25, 9.64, 11.4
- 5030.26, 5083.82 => -0.22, 11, 11.6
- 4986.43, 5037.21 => -0.30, 11.9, 11.4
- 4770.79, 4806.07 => 0.11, 11.3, 12.6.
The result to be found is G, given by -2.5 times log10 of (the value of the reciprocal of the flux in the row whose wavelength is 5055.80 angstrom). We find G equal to 2.35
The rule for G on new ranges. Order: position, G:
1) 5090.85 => 2.53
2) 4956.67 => 3.02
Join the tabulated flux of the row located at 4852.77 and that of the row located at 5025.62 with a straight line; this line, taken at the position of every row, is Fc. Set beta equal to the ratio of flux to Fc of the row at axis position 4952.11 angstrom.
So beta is 0.85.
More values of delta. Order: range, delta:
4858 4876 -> 1.01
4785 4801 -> 1.08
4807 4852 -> 1.06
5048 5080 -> 1.04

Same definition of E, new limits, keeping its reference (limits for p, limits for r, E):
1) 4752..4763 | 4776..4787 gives 1.06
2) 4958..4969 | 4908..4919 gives 0.99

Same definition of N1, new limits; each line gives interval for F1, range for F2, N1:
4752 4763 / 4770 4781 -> -128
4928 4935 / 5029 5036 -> -79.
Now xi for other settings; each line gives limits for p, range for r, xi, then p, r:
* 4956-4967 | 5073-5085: -2.76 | 15.5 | 11.7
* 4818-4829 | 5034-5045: -2.87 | 12.1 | 10.6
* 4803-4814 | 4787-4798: -3.02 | 11.8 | 12.0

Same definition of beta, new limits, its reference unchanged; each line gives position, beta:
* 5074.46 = 1.15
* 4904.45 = 0.88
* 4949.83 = 0.85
